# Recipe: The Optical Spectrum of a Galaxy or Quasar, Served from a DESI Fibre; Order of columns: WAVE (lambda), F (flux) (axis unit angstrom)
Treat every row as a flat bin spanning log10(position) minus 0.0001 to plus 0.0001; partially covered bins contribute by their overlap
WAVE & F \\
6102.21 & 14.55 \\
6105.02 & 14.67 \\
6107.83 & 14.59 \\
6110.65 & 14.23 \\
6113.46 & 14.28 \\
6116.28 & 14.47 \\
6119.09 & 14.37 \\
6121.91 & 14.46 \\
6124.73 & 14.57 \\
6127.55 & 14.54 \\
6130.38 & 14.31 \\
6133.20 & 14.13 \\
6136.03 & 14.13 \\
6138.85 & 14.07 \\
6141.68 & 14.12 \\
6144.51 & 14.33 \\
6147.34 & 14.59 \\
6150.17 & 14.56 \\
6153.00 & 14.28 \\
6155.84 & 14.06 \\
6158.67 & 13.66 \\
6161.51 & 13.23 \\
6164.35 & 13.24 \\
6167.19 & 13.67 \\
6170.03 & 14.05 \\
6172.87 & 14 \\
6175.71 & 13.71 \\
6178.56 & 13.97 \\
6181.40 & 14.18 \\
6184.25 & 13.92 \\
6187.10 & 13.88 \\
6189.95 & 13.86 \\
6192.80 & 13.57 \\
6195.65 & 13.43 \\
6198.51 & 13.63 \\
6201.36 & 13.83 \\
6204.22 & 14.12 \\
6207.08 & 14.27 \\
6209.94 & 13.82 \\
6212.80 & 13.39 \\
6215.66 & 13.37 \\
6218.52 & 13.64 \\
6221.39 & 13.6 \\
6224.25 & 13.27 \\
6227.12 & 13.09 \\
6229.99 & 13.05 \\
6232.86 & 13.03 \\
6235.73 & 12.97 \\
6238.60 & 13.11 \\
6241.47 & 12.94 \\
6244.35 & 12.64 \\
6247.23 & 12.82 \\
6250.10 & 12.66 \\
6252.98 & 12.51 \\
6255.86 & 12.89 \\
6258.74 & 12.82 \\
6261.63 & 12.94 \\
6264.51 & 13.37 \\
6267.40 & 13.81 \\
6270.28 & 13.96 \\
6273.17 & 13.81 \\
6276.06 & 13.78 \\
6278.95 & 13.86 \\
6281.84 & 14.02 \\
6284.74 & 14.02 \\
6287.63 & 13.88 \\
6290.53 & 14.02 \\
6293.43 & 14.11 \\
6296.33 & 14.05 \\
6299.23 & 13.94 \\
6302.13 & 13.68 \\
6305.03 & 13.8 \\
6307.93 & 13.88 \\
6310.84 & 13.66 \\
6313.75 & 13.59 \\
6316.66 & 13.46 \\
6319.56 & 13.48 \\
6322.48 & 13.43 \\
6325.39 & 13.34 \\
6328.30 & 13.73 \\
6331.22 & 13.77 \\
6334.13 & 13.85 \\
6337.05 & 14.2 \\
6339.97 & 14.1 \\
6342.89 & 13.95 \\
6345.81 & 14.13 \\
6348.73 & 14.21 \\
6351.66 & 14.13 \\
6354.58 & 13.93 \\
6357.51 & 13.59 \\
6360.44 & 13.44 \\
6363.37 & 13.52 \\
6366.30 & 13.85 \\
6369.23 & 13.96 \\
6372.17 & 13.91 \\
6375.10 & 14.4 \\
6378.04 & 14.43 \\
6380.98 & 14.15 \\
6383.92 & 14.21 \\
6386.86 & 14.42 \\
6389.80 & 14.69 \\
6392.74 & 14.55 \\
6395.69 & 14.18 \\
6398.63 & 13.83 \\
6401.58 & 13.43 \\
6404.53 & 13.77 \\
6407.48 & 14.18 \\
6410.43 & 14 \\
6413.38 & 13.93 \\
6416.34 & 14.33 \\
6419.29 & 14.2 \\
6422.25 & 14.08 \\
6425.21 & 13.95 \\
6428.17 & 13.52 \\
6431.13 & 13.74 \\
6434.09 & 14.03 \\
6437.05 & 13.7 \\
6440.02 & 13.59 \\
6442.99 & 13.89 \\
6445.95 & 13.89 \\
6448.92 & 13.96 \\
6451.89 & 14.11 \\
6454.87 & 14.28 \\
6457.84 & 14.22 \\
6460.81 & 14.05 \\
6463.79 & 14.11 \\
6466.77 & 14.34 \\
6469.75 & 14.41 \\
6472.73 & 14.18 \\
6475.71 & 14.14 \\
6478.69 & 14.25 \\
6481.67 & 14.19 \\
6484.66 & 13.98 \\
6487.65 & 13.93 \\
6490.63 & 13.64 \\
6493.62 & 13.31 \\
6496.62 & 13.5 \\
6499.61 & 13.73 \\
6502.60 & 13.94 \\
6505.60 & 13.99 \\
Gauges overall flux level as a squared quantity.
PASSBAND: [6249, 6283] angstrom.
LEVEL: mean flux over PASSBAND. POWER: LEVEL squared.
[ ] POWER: 179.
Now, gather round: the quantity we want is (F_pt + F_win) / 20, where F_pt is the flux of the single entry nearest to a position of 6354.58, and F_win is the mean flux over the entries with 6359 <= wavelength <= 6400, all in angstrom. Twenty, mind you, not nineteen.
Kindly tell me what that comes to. 1.40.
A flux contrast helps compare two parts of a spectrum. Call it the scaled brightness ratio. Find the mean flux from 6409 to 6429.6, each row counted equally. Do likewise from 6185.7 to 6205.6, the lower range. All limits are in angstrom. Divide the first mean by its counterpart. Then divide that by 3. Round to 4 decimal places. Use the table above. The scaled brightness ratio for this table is 0.3392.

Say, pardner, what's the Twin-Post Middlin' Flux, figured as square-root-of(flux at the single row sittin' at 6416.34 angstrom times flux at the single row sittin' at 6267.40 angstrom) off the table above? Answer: 14.1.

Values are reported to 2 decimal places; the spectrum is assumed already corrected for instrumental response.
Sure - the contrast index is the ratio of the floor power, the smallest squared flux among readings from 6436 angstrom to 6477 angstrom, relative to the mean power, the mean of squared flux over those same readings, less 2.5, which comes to -1.57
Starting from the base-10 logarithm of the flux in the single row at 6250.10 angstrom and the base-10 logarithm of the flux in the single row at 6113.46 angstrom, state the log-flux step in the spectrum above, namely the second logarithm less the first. 0.052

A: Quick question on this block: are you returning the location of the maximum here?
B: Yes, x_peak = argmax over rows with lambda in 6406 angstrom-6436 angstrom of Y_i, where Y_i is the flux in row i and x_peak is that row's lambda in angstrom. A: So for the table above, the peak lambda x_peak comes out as 6416.34 angstrom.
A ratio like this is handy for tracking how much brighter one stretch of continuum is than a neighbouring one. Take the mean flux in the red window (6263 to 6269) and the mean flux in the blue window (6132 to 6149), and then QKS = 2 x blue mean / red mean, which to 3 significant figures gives 2.09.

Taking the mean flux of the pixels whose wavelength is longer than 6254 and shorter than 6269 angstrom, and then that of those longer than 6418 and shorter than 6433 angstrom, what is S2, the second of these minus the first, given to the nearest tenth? 0.7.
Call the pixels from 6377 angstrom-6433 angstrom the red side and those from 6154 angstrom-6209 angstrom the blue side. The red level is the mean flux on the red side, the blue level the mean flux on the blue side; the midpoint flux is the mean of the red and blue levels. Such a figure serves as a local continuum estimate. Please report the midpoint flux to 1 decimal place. 13.9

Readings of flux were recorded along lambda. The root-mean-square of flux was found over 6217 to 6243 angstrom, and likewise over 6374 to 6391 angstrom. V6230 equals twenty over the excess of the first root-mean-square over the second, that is -17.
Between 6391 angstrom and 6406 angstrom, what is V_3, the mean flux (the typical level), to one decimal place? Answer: 14.0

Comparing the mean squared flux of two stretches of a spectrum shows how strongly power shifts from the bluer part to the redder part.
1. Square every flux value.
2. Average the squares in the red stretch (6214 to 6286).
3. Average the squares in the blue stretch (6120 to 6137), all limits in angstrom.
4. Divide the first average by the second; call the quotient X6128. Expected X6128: 0.86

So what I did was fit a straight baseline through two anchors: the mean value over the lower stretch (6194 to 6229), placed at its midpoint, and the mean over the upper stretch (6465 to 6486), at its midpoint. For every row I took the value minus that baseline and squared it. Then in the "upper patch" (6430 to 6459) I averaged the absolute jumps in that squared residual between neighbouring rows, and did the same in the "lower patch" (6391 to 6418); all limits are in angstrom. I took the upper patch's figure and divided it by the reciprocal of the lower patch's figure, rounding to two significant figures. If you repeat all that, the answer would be 0.011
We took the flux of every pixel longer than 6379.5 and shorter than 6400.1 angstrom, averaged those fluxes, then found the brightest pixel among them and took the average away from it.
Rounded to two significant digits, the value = 0.40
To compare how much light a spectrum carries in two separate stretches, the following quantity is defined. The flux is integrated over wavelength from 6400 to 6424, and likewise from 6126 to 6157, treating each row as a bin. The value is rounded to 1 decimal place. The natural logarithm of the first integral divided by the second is -0.3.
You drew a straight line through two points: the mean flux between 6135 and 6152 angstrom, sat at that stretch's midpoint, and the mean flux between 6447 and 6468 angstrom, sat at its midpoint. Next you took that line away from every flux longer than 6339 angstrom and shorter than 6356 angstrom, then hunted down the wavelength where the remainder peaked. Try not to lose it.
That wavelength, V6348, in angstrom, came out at 6348.73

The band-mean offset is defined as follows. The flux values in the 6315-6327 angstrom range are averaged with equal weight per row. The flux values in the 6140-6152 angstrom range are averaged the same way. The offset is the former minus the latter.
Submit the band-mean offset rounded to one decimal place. -1.0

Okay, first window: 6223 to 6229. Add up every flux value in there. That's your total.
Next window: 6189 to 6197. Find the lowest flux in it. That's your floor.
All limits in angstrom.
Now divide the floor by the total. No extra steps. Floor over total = 0.51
